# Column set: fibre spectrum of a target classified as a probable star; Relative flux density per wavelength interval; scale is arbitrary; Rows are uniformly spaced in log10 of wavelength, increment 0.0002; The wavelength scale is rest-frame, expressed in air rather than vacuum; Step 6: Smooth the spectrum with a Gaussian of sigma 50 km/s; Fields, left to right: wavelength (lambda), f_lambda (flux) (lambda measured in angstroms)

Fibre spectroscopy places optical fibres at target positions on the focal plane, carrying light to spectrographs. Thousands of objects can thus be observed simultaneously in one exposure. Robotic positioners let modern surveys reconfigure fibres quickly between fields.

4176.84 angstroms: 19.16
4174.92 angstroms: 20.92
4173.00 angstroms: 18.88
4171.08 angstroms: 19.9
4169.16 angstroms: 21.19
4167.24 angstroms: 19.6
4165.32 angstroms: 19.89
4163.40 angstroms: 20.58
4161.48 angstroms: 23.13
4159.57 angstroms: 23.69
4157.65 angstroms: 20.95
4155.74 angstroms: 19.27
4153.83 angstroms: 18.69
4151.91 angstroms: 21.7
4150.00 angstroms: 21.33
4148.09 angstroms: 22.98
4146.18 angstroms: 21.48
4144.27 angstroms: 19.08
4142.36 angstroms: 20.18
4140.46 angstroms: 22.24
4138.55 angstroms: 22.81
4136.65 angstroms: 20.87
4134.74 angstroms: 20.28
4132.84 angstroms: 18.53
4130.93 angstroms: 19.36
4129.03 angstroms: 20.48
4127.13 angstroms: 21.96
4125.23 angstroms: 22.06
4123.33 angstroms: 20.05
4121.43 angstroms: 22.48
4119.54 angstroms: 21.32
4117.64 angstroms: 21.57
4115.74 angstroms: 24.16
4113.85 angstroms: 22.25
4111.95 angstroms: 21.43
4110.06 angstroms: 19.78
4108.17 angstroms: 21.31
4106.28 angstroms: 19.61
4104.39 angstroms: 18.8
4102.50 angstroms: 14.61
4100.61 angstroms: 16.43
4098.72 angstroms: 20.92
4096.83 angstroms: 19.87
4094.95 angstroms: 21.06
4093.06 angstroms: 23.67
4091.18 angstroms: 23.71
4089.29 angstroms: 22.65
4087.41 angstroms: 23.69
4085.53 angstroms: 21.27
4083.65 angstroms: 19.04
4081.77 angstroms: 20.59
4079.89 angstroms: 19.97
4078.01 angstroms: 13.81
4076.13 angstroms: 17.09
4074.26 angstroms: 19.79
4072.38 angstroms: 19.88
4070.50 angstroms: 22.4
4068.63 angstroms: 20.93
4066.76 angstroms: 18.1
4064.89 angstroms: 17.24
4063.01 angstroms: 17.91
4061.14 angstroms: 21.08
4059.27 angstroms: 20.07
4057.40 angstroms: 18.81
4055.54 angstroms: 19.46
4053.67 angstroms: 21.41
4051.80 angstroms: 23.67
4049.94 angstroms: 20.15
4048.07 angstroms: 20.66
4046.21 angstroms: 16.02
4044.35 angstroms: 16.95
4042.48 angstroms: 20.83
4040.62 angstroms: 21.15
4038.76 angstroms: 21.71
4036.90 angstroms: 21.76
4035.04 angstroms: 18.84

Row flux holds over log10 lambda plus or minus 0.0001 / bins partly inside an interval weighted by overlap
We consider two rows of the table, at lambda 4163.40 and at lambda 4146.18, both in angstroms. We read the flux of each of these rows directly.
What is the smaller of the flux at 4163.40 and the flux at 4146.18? 20.6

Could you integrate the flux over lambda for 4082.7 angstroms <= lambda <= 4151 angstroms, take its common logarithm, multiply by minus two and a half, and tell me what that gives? -7.9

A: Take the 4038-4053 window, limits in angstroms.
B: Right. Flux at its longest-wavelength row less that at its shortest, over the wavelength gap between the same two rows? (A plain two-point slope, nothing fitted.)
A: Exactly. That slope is 0.15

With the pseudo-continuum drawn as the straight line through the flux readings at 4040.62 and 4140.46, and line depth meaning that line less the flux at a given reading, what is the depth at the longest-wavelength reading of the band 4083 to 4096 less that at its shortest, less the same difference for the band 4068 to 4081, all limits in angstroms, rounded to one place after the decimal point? -3.0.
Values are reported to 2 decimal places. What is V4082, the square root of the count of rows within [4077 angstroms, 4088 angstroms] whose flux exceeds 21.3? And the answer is 1.00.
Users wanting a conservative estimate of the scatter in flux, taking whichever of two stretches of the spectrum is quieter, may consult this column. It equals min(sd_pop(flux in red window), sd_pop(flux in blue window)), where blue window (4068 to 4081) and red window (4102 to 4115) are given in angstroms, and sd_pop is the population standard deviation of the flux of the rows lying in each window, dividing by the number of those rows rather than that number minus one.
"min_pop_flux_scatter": 2.35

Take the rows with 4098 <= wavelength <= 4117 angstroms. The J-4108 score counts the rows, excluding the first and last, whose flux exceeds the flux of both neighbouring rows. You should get 1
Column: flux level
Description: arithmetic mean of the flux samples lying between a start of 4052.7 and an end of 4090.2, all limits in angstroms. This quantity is 19.8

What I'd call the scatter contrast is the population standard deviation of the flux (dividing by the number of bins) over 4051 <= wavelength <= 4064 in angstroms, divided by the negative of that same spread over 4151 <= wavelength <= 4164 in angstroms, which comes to -1.0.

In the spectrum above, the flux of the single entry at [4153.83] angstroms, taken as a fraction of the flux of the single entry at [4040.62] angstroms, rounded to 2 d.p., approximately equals 0.88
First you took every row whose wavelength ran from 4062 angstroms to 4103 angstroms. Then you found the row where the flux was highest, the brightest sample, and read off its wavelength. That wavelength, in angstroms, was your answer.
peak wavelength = 4091.18 angstroms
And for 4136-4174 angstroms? 4159.57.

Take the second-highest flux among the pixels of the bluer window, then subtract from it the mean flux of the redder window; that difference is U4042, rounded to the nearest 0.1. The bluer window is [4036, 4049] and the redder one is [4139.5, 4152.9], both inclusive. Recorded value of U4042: 0.4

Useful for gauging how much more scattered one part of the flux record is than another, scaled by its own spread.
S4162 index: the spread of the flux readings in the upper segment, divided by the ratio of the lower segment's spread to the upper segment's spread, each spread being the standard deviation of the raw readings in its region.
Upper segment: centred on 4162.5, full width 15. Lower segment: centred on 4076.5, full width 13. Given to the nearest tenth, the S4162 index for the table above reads 0.9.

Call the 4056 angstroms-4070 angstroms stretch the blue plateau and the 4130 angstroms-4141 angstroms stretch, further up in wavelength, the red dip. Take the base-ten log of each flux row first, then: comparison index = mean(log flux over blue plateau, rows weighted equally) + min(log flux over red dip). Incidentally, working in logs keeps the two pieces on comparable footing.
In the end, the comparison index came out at 2.55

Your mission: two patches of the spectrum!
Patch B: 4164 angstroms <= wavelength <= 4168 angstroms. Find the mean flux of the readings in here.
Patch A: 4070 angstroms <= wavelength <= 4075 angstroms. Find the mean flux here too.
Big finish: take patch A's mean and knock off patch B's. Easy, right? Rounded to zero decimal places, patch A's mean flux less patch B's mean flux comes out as 1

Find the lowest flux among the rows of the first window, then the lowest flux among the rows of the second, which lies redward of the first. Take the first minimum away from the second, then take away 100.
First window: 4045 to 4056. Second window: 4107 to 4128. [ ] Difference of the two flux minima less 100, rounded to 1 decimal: -96.2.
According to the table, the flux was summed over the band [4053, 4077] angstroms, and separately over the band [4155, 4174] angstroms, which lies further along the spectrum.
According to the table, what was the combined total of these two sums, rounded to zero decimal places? 461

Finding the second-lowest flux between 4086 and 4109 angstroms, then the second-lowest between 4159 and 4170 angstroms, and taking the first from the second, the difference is 3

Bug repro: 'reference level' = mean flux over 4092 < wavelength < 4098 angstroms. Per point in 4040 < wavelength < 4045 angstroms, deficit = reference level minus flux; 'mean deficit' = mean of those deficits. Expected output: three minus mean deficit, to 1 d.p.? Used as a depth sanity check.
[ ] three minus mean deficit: 1.1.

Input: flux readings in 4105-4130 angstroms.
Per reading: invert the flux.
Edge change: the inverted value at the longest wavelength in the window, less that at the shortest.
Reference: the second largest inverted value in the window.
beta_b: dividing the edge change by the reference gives -0.04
